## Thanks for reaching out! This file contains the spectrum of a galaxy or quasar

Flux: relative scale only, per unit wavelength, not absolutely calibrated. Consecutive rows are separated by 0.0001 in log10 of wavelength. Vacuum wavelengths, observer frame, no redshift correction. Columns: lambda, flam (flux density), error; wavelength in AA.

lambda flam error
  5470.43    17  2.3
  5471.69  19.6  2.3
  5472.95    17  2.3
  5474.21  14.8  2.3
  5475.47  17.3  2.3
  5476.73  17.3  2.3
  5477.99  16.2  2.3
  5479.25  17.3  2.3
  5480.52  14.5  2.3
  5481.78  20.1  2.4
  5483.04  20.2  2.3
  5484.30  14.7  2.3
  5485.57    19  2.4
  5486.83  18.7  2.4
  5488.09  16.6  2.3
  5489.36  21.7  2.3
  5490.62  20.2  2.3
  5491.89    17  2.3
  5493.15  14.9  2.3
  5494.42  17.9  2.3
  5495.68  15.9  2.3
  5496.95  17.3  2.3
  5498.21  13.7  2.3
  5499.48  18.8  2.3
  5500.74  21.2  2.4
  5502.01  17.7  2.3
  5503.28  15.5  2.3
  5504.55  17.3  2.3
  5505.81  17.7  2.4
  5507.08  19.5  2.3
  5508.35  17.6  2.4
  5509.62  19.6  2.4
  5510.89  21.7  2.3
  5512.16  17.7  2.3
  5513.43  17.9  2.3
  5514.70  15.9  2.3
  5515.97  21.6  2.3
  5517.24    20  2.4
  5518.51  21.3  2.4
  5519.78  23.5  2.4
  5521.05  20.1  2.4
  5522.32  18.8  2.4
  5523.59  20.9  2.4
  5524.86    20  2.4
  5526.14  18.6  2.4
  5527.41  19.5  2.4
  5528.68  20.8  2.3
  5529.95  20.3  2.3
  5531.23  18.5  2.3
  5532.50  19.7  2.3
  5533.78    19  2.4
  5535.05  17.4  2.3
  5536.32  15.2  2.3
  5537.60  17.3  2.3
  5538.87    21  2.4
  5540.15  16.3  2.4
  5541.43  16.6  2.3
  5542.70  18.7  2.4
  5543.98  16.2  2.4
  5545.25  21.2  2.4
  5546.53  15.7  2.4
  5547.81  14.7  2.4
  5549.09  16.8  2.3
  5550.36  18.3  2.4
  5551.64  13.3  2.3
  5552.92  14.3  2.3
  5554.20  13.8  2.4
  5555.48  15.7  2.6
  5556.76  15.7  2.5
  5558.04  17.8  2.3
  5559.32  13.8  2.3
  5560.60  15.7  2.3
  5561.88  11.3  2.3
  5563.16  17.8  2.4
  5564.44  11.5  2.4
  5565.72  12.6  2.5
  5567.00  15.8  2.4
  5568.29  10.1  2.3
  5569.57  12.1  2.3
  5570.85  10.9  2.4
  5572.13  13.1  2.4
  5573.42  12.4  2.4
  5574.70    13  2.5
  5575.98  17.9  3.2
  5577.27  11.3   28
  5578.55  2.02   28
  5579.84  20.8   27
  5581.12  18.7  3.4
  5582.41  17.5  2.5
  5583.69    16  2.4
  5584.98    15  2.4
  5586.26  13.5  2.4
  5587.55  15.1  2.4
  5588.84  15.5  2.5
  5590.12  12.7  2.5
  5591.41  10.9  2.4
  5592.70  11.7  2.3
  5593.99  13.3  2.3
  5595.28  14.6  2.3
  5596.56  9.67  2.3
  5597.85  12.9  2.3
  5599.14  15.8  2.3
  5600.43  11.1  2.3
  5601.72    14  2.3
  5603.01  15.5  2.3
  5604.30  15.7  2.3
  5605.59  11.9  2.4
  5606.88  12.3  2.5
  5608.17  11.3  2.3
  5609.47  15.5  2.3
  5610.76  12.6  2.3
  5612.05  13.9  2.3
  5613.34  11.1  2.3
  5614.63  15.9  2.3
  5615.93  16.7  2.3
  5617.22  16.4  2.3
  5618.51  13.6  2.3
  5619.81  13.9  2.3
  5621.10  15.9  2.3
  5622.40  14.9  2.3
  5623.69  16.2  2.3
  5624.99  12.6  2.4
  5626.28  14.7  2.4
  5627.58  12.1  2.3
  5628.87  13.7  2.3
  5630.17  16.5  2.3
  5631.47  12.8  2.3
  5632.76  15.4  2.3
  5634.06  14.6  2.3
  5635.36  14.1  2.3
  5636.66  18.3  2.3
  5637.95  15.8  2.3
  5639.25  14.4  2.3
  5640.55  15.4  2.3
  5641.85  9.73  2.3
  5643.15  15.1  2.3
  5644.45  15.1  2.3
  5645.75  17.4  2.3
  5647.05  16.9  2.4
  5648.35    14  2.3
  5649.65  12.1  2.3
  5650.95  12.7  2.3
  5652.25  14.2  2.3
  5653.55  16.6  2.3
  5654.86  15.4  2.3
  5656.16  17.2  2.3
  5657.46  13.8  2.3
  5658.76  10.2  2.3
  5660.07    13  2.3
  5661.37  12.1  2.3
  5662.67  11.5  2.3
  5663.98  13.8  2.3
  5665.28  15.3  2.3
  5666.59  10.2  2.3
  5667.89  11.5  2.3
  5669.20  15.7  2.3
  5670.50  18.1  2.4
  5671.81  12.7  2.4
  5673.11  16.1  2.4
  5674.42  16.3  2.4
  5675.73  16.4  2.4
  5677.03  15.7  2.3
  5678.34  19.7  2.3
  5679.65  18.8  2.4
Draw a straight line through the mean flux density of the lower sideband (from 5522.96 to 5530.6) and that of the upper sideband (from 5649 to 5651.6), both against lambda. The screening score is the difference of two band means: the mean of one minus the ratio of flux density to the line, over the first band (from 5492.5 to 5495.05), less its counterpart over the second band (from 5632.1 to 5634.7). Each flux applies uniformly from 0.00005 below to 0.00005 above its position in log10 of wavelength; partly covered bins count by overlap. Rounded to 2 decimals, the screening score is 0.37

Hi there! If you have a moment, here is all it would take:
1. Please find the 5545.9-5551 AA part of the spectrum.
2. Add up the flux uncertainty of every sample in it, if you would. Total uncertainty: 9.5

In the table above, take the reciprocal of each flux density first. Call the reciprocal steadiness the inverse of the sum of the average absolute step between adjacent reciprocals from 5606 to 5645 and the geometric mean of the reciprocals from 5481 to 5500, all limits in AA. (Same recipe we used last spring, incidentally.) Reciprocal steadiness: 14.6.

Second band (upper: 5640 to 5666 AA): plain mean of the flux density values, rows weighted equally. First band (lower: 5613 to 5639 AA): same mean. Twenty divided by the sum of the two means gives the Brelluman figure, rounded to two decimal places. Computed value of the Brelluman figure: 0.69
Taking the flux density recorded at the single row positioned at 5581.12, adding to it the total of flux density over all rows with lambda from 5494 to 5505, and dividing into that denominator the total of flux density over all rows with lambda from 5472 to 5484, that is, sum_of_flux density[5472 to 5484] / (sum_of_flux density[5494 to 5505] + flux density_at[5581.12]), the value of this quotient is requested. 0.89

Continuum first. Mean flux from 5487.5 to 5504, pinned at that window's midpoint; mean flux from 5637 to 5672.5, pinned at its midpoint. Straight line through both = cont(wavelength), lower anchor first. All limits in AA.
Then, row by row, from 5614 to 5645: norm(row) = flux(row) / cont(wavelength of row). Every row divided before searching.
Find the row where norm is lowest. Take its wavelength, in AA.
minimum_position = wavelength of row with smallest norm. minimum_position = 5641.85 AA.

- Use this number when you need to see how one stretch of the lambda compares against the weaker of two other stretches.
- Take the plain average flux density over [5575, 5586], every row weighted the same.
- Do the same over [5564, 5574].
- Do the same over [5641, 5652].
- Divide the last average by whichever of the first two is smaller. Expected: 1.15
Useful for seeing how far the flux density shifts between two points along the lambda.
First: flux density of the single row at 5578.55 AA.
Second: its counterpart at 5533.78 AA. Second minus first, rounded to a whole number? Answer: 17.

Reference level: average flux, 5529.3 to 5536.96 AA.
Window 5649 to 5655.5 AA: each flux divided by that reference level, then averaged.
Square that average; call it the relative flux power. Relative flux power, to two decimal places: 0.60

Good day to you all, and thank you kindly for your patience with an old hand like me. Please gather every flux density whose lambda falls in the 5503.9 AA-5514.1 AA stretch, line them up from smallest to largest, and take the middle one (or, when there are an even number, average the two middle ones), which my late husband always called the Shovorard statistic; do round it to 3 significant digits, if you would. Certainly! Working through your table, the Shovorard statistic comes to 17.8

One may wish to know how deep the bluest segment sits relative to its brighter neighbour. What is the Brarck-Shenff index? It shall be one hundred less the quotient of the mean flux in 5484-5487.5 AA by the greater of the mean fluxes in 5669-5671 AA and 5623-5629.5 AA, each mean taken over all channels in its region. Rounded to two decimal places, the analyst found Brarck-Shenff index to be 98.97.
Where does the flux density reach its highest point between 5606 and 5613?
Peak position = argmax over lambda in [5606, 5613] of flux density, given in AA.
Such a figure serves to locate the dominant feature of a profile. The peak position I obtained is 5609.47 AA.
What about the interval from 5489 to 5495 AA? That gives 5489.36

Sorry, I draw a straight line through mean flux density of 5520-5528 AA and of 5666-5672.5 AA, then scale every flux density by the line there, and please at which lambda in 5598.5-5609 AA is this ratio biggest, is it 5604.30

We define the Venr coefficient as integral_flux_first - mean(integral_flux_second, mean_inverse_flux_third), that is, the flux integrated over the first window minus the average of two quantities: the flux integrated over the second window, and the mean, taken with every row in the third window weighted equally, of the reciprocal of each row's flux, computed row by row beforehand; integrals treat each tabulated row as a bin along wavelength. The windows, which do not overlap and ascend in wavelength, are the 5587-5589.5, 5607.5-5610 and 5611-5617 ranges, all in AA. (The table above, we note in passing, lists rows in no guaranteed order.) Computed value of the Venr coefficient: 22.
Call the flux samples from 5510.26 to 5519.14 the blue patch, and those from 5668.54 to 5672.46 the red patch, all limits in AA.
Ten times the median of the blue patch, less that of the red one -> 184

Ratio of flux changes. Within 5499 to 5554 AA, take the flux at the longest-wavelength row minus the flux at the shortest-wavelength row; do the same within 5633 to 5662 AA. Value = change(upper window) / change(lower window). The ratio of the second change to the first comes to 0.6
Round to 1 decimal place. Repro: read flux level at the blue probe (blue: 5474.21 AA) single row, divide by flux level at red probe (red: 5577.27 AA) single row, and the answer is 1.3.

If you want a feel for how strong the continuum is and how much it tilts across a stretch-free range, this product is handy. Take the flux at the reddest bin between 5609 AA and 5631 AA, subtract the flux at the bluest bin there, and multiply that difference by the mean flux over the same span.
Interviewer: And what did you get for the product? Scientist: 14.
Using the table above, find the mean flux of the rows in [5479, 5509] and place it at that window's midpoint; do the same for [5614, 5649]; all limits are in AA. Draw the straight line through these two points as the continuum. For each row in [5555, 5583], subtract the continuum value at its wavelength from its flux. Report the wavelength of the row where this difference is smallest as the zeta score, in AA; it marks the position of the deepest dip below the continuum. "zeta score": 5578.55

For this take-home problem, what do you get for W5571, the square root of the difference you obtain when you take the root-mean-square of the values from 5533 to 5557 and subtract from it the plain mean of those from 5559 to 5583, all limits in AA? 1.8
